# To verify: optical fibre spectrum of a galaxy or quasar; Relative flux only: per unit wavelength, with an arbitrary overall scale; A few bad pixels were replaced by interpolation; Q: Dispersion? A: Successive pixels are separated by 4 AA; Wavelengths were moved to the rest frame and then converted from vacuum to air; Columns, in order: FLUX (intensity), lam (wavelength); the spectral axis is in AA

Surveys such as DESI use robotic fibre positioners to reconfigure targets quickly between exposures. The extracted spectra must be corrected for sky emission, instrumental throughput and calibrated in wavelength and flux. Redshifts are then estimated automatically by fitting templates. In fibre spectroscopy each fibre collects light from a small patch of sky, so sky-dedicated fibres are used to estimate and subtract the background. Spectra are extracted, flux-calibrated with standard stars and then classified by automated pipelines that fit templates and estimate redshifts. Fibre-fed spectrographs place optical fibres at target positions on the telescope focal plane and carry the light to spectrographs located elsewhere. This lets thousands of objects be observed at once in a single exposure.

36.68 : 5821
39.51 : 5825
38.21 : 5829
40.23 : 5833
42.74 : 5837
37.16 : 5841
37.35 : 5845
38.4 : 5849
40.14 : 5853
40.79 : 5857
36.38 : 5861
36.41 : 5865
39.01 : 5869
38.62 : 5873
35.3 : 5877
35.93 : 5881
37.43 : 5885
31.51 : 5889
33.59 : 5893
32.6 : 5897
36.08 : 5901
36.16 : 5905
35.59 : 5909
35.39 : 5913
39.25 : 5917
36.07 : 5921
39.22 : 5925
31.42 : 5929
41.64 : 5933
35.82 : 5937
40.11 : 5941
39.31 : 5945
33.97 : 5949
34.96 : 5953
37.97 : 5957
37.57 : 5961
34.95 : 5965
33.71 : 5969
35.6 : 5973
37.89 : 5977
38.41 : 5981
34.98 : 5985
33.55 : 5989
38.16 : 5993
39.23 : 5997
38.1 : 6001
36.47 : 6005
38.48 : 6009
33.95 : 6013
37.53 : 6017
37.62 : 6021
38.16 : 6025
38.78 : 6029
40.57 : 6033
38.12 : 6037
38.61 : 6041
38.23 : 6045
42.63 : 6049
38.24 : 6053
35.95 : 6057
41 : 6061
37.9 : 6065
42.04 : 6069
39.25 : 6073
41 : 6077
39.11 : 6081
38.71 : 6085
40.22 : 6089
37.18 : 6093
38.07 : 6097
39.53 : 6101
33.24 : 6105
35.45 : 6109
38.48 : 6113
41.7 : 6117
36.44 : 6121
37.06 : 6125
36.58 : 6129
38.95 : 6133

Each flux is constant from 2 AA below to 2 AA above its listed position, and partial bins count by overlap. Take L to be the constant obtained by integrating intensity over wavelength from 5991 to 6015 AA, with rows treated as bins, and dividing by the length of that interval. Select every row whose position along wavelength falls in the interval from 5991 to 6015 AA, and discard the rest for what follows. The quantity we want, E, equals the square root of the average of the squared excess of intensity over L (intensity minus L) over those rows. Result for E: 1.75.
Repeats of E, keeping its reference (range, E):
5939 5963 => 2.20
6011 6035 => 2.02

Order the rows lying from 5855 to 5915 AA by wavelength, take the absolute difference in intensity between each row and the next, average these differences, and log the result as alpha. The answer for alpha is 1.9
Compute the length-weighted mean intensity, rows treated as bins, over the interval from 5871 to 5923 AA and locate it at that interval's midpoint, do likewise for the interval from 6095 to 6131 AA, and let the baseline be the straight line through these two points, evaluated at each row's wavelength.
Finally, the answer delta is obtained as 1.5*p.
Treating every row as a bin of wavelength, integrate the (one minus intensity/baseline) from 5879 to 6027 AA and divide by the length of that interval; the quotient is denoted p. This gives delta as -0.014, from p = -0.009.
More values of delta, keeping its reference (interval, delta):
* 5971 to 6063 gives -0.050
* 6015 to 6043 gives -0.072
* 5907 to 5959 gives -0.043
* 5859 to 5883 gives -0.063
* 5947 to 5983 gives 0.004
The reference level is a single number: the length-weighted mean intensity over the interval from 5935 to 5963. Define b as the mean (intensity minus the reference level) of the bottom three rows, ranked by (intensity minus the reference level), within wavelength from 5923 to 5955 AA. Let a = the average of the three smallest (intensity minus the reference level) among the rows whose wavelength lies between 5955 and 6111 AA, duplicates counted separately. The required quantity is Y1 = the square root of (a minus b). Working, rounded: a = -3.6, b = -3.7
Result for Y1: 0.2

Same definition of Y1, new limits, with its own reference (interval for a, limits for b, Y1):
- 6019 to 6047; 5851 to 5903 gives 2.3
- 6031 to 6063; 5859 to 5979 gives 2.4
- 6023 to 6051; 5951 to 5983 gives 1.9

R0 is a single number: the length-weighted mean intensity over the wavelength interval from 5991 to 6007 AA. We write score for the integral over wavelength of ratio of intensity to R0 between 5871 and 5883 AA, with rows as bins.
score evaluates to 11.6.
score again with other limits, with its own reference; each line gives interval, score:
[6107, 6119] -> 12.2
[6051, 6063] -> 12.1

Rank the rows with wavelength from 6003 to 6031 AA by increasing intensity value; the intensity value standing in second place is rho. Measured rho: 36.47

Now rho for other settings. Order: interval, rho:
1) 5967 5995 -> 33.71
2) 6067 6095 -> 38.71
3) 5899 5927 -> 35.59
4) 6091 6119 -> 35.45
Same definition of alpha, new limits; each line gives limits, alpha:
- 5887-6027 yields 2.6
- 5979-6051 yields 2.0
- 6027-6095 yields 2.5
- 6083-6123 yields 3.0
